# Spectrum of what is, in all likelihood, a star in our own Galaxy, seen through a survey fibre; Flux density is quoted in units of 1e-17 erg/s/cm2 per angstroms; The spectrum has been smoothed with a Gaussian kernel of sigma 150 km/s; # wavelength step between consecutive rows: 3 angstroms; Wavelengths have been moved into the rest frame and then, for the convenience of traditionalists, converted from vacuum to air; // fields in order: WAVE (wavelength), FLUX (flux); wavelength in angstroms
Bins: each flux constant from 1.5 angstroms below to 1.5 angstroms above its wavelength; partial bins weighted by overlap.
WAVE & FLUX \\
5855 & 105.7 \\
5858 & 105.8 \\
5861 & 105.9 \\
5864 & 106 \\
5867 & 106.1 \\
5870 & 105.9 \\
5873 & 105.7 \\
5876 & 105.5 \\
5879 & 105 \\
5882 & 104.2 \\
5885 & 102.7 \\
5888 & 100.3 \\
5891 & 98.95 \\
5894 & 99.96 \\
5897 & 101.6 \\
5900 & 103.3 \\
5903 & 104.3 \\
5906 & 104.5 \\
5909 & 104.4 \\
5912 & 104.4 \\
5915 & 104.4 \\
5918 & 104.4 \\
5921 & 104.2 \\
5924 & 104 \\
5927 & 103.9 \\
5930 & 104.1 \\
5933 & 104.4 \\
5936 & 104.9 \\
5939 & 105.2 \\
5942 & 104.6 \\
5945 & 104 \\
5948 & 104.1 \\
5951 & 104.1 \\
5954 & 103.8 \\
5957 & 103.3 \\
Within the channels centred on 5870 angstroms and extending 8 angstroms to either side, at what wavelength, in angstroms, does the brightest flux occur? 5867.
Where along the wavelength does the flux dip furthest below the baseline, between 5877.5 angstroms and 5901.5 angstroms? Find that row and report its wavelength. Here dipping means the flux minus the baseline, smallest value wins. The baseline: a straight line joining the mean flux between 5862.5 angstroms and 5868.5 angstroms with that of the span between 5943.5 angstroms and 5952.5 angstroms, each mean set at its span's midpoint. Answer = 5891 angstroms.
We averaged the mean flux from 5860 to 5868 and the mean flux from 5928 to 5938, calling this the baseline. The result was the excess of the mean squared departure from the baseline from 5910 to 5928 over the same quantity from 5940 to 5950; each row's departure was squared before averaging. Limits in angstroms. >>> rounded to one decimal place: 0.0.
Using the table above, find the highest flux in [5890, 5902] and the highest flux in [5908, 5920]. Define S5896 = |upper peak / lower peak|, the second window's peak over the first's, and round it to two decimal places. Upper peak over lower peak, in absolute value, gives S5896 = 1.01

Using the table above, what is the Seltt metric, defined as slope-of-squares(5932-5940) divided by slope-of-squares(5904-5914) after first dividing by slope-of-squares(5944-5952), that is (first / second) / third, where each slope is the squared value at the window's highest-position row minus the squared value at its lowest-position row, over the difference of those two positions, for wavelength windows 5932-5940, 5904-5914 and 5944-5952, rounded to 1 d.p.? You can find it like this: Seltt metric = -2.3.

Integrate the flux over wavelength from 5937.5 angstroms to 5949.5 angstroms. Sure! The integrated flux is 1254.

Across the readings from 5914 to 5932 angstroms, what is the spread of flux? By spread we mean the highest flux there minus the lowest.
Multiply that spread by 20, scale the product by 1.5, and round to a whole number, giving 15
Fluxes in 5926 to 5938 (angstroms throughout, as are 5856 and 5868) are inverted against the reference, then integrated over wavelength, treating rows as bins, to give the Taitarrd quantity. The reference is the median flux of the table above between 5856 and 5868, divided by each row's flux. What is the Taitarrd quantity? 12.2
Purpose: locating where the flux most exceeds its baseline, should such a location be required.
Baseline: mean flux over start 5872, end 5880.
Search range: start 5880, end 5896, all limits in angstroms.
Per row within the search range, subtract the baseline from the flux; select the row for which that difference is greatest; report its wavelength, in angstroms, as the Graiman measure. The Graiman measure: 5882 angstroms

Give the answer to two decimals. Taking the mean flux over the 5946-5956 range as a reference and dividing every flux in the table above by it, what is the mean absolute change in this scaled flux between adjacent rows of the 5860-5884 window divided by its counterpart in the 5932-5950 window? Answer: 0.71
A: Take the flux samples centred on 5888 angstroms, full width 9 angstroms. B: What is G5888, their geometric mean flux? 101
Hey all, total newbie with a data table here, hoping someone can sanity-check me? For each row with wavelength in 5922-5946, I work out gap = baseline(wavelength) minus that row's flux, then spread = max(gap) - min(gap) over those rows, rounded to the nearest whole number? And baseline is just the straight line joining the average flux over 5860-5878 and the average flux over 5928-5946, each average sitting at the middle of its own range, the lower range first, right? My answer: 2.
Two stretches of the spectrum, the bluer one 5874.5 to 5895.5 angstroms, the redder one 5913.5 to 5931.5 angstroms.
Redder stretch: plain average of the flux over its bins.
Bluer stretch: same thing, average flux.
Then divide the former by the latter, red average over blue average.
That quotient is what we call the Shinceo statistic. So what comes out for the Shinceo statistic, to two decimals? 1.02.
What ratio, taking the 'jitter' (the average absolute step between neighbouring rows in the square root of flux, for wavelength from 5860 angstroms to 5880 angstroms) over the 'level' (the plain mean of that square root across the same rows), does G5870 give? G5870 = 0.0010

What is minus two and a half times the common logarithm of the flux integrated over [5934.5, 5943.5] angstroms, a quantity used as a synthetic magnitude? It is -7.4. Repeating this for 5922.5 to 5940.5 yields -8.2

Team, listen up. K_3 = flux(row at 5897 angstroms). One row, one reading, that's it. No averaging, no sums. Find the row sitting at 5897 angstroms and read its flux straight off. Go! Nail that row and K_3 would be 101.6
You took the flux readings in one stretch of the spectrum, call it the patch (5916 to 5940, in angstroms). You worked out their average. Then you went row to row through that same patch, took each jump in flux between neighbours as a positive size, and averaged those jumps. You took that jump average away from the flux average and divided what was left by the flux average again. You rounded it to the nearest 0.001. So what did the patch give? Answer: 0.998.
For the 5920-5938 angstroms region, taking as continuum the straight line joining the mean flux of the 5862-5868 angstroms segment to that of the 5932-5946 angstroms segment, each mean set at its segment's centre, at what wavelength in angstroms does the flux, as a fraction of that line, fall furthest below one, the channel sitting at 5927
